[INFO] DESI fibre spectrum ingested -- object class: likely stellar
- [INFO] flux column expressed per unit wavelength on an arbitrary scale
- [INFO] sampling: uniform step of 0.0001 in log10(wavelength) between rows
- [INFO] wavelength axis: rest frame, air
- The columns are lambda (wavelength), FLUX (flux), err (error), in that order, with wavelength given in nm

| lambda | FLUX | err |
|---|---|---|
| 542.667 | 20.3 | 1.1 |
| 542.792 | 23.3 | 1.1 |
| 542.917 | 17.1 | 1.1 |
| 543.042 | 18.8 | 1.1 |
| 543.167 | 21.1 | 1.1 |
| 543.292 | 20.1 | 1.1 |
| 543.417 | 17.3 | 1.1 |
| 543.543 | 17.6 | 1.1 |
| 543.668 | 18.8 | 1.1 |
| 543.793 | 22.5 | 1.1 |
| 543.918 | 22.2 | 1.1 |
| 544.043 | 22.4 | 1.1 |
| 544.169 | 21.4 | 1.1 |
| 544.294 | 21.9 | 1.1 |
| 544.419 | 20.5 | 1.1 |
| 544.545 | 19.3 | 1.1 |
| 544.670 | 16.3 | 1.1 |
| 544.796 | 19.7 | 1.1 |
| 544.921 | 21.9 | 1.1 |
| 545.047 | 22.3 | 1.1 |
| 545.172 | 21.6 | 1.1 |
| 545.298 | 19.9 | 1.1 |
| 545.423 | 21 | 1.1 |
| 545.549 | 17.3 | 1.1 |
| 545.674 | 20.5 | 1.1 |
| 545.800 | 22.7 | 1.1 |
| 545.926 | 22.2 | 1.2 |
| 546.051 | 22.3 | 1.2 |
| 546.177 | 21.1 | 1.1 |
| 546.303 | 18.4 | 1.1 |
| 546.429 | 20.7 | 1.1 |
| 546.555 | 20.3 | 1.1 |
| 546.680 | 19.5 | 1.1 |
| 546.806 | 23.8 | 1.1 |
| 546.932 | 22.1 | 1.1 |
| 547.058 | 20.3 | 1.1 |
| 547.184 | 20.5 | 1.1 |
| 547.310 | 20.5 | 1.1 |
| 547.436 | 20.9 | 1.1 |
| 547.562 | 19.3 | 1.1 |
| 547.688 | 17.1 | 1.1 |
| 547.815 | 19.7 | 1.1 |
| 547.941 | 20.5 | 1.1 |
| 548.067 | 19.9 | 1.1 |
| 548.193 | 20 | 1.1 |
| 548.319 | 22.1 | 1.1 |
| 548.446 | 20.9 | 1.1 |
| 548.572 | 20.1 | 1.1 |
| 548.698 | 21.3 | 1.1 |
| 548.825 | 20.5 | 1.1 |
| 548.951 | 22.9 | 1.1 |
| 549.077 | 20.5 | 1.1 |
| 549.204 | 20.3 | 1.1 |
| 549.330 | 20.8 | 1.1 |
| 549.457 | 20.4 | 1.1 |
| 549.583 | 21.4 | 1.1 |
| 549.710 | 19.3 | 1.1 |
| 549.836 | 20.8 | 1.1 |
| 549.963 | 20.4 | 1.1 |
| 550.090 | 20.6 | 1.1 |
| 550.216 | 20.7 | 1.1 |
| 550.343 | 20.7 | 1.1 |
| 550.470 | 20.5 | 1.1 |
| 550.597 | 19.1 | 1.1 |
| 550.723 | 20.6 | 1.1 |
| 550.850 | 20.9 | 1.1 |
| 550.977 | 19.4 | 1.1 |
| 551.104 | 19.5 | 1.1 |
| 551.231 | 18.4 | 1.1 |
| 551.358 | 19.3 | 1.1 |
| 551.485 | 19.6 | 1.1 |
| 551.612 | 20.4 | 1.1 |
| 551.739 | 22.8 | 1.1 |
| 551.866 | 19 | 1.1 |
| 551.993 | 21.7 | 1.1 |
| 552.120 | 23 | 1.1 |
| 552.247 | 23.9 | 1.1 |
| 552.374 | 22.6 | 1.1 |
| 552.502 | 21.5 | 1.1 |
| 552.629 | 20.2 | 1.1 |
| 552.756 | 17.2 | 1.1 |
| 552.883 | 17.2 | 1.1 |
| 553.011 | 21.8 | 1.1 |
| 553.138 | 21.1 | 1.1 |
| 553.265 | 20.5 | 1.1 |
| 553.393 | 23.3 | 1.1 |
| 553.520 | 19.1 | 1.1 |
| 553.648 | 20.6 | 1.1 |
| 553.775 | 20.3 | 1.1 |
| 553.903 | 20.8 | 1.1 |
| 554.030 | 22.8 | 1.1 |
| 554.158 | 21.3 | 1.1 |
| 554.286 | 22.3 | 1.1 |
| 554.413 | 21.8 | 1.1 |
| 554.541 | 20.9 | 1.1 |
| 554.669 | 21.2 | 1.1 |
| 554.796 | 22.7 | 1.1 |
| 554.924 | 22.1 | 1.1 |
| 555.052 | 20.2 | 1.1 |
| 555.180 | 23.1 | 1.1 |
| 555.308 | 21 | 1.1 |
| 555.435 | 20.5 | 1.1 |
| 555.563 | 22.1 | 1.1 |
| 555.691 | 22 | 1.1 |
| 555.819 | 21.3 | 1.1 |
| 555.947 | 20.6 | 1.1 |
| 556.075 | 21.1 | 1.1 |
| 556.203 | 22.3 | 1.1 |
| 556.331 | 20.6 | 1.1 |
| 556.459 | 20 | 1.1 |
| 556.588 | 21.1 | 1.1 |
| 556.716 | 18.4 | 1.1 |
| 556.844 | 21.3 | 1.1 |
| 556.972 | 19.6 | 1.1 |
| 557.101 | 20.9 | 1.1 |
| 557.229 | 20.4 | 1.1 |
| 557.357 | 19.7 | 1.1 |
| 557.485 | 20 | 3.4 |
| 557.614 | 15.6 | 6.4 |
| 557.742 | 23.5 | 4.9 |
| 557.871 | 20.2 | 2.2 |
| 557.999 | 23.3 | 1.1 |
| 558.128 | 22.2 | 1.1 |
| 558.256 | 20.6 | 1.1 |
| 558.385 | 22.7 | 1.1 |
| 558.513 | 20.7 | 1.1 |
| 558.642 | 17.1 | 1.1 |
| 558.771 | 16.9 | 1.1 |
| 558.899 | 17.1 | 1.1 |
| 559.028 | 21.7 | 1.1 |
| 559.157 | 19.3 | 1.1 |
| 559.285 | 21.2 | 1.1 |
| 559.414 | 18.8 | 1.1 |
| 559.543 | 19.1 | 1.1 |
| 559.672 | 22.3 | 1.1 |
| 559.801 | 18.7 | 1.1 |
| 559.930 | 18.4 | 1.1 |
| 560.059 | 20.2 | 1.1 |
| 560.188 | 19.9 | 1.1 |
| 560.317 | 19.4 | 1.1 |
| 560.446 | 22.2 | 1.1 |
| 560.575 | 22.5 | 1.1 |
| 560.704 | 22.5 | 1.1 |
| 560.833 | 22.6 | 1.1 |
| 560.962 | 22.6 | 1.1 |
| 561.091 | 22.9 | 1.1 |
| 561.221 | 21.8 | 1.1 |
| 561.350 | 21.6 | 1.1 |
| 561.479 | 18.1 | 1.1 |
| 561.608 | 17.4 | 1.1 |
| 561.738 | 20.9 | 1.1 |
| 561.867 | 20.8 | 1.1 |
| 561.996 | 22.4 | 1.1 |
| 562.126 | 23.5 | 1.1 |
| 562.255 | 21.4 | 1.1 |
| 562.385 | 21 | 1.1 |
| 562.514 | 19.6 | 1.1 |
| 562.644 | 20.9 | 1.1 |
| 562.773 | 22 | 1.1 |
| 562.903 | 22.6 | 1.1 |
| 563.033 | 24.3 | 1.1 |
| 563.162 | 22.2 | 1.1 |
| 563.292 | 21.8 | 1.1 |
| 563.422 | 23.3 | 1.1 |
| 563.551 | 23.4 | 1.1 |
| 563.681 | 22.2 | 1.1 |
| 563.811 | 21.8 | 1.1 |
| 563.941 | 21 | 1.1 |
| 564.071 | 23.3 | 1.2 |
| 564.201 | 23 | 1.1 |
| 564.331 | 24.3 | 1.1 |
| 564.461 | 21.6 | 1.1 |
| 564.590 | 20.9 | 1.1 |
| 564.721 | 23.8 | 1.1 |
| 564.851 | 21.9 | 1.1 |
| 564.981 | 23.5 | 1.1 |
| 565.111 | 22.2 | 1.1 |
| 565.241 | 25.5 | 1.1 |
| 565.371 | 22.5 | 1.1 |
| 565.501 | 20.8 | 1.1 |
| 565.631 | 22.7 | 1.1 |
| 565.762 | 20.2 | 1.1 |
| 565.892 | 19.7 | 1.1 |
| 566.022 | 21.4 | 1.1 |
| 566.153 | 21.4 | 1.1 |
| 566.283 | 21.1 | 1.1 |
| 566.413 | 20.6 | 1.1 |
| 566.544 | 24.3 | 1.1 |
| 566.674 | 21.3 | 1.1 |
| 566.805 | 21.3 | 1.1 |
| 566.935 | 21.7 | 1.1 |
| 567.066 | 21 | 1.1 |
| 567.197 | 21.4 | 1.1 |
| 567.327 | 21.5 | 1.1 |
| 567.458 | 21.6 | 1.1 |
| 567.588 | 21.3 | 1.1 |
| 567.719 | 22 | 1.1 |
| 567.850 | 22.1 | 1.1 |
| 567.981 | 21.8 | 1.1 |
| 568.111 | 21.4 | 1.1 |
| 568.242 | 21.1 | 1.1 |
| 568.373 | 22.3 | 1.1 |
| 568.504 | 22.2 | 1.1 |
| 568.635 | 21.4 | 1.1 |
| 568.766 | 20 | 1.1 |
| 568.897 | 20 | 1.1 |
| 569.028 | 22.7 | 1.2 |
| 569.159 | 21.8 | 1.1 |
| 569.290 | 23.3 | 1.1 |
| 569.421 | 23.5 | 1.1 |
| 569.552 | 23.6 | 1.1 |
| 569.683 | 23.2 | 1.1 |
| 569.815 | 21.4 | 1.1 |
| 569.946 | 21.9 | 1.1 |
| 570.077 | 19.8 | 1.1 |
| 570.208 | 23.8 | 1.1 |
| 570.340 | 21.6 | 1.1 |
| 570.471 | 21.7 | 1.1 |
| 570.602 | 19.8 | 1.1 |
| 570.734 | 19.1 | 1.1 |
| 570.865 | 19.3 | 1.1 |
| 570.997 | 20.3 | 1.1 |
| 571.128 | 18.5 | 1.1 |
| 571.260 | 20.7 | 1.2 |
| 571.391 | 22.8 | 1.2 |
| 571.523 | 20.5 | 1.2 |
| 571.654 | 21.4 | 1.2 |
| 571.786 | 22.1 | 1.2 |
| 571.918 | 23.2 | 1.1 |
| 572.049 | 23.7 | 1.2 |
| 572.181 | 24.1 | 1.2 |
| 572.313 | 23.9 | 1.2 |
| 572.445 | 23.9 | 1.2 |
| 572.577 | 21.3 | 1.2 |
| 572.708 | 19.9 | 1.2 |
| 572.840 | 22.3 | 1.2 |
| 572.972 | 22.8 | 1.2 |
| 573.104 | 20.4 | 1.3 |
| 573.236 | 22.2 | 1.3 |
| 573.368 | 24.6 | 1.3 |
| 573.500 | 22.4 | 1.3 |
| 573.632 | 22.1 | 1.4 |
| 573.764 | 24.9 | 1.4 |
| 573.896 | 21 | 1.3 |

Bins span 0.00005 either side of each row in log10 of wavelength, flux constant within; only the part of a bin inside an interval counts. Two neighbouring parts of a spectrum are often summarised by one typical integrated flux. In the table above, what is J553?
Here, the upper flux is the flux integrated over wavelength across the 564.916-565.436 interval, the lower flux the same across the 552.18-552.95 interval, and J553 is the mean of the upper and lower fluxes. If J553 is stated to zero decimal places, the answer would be 14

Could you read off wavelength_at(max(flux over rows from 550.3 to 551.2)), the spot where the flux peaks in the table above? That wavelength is 550.850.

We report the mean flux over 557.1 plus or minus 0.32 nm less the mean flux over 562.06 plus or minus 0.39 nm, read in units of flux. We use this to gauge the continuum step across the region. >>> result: -1.3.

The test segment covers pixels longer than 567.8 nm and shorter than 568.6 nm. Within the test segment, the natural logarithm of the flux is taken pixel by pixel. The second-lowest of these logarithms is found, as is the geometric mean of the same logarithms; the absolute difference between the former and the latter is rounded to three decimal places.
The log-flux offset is 0.019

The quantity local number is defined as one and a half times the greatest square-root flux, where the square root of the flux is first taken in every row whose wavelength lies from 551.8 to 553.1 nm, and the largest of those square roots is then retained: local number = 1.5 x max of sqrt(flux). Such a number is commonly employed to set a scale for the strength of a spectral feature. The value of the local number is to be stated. 7.33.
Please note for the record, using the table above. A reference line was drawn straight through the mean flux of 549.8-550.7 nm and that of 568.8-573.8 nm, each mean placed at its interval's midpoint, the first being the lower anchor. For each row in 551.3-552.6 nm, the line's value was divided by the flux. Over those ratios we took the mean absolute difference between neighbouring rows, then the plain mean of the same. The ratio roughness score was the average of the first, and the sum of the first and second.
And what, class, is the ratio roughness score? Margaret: 0.556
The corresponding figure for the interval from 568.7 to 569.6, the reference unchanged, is 0.536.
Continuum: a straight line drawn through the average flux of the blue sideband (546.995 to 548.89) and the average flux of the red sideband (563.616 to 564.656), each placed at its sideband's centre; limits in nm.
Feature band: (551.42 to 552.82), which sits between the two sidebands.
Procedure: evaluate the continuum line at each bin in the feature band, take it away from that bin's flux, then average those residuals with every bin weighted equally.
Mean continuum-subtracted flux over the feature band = 0.3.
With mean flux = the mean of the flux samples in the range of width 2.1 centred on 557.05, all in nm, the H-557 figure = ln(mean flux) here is 3.02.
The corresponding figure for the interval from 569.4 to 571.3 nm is 3.05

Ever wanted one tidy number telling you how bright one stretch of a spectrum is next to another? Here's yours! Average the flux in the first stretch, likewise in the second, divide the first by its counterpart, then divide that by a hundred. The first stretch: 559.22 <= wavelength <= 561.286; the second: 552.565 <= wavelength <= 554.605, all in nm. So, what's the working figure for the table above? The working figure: 0.0101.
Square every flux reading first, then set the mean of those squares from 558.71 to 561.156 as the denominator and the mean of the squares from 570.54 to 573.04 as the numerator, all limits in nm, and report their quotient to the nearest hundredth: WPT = 1.11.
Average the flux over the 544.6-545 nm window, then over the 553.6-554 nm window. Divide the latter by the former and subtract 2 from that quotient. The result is -0.93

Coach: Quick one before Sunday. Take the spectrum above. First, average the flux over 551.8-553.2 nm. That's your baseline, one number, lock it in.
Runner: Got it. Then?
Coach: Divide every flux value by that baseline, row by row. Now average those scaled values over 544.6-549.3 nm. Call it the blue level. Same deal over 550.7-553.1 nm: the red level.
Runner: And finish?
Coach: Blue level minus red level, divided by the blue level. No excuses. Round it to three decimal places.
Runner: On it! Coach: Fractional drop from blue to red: 0.004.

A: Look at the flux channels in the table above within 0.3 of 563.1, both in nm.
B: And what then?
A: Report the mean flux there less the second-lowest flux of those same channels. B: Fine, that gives 0.5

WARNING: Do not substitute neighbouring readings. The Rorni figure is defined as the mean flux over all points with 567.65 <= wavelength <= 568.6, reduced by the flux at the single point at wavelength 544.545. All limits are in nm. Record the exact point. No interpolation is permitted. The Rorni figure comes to 2.5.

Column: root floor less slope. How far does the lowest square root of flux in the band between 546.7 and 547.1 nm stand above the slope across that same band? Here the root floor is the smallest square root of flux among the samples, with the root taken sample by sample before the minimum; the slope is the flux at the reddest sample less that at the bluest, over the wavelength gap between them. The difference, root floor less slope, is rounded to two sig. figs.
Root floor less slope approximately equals 18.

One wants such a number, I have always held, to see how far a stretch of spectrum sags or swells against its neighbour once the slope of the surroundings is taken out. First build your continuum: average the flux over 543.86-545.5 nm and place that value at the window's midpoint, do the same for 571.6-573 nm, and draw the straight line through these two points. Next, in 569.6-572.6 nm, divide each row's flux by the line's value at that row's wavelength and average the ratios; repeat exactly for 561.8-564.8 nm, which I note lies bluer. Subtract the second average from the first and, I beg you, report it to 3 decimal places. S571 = -0.048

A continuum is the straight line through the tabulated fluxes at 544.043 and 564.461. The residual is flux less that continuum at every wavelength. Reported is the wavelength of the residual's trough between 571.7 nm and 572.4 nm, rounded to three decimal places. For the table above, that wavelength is 571.786 nm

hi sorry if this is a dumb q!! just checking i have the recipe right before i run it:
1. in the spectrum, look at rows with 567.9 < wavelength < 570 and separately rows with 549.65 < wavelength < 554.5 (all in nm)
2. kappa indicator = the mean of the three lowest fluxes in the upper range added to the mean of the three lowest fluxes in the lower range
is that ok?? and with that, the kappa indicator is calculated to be 38.0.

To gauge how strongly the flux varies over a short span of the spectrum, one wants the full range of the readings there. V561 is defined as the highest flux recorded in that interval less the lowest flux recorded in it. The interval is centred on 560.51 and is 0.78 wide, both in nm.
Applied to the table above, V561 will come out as 3.2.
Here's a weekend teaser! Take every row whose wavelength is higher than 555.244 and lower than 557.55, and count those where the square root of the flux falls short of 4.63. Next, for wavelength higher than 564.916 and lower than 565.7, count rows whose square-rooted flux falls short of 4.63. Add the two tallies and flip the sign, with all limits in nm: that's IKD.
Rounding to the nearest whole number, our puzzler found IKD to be -16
